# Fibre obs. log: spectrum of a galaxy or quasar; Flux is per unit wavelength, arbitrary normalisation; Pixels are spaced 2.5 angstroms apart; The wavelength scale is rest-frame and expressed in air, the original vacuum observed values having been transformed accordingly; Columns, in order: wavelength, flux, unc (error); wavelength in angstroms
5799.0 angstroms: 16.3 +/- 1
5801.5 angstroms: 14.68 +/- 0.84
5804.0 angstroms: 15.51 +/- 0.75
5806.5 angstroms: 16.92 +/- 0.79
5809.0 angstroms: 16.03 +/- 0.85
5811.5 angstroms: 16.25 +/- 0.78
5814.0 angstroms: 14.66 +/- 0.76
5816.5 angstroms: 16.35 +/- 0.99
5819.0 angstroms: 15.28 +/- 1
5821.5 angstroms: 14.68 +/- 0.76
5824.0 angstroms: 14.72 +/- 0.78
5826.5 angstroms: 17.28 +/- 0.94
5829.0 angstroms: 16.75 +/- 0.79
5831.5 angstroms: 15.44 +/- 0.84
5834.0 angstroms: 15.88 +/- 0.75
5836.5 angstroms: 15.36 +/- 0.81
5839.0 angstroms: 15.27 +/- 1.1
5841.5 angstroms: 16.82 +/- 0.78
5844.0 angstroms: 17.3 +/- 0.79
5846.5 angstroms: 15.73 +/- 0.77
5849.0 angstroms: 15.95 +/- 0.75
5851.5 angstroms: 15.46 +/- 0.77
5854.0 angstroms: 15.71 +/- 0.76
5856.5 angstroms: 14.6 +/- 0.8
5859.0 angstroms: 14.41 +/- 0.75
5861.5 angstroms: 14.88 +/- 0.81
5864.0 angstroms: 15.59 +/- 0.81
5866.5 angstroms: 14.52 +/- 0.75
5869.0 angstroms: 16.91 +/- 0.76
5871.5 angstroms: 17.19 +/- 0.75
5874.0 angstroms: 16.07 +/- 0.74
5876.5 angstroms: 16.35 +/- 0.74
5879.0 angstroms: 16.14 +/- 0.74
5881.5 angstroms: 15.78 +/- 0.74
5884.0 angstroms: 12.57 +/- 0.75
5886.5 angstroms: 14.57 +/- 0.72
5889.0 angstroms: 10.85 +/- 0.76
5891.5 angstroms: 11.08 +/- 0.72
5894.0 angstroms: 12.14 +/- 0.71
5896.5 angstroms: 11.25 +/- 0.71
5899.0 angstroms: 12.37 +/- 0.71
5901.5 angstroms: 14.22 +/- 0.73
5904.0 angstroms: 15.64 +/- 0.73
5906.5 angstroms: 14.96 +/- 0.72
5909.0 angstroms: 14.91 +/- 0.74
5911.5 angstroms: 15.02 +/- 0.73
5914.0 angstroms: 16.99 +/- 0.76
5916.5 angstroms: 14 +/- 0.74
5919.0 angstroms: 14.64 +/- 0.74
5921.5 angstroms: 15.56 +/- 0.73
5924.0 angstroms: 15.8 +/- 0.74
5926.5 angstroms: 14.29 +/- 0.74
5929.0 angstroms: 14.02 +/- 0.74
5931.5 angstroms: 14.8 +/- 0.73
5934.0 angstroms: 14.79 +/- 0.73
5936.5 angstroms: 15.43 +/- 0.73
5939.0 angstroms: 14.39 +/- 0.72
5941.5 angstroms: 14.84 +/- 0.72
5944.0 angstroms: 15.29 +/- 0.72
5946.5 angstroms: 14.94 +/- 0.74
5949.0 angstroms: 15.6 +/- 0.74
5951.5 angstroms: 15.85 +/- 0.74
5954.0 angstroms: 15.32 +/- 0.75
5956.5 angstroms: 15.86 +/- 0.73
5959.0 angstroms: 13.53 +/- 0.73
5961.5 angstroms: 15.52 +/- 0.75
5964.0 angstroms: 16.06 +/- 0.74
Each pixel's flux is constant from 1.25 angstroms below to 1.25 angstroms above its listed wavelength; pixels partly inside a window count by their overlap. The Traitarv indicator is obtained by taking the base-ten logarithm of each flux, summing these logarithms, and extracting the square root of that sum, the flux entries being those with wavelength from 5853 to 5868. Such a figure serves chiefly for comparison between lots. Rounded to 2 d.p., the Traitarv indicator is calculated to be 2.65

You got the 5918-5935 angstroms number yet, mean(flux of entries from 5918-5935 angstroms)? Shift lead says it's 14.8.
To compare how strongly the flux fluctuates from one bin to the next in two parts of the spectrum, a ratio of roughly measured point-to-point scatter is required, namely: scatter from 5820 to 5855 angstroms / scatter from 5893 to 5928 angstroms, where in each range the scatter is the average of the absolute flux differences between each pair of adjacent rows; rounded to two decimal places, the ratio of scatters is 0.70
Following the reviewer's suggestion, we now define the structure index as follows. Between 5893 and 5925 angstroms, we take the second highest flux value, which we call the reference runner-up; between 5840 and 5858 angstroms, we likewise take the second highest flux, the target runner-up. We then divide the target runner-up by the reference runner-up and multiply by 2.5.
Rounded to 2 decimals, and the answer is 2.66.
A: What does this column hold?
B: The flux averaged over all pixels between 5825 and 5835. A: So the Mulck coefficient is 16.3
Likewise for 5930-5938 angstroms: 15.0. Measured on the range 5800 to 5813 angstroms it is 15.9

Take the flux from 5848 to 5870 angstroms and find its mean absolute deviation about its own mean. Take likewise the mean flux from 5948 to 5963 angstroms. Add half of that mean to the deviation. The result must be 8.3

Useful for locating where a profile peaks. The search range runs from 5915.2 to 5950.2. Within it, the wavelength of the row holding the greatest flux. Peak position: 5924.0 angstroms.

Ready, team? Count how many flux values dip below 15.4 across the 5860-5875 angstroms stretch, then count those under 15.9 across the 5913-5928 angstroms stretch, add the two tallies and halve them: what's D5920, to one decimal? 3.5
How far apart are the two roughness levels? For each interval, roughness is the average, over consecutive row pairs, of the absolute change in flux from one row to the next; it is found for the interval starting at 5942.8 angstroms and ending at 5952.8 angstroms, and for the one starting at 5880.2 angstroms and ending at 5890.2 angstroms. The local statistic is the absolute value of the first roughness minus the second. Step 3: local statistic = 2.6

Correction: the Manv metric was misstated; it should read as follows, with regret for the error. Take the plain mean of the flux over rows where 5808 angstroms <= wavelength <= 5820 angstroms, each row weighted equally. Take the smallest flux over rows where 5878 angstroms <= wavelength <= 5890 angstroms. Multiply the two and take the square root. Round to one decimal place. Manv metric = 13.1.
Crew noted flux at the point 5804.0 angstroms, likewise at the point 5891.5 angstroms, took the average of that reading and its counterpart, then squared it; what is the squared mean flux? 177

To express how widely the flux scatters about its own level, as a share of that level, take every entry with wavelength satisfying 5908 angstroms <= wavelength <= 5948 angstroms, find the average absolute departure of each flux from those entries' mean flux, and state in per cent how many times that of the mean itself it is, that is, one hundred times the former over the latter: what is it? 3.5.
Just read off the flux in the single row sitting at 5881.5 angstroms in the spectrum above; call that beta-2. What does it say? 15.78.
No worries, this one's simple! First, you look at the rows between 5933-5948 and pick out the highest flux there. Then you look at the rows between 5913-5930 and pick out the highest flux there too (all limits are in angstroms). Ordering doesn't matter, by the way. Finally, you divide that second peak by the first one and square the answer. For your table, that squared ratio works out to 1.212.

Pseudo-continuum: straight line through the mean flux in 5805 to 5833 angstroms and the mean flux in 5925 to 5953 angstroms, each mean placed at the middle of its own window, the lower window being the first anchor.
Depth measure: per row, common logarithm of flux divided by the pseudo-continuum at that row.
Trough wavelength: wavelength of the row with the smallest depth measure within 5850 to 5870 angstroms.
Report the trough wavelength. 5859.0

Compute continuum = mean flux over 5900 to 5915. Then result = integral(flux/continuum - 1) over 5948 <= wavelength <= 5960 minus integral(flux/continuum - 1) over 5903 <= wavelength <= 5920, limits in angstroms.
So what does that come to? 0.1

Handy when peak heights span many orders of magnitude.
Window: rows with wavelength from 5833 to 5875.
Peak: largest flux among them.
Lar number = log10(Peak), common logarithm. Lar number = 1.24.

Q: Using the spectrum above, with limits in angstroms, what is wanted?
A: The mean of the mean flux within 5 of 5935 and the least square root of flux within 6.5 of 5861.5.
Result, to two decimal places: 9.32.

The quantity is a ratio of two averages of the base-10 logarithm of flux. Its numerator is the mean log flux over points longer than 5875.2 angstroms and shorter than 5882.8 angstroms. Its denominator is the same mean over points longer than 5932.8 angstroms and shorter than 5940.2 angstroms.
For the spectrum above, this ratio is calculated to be 1.03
